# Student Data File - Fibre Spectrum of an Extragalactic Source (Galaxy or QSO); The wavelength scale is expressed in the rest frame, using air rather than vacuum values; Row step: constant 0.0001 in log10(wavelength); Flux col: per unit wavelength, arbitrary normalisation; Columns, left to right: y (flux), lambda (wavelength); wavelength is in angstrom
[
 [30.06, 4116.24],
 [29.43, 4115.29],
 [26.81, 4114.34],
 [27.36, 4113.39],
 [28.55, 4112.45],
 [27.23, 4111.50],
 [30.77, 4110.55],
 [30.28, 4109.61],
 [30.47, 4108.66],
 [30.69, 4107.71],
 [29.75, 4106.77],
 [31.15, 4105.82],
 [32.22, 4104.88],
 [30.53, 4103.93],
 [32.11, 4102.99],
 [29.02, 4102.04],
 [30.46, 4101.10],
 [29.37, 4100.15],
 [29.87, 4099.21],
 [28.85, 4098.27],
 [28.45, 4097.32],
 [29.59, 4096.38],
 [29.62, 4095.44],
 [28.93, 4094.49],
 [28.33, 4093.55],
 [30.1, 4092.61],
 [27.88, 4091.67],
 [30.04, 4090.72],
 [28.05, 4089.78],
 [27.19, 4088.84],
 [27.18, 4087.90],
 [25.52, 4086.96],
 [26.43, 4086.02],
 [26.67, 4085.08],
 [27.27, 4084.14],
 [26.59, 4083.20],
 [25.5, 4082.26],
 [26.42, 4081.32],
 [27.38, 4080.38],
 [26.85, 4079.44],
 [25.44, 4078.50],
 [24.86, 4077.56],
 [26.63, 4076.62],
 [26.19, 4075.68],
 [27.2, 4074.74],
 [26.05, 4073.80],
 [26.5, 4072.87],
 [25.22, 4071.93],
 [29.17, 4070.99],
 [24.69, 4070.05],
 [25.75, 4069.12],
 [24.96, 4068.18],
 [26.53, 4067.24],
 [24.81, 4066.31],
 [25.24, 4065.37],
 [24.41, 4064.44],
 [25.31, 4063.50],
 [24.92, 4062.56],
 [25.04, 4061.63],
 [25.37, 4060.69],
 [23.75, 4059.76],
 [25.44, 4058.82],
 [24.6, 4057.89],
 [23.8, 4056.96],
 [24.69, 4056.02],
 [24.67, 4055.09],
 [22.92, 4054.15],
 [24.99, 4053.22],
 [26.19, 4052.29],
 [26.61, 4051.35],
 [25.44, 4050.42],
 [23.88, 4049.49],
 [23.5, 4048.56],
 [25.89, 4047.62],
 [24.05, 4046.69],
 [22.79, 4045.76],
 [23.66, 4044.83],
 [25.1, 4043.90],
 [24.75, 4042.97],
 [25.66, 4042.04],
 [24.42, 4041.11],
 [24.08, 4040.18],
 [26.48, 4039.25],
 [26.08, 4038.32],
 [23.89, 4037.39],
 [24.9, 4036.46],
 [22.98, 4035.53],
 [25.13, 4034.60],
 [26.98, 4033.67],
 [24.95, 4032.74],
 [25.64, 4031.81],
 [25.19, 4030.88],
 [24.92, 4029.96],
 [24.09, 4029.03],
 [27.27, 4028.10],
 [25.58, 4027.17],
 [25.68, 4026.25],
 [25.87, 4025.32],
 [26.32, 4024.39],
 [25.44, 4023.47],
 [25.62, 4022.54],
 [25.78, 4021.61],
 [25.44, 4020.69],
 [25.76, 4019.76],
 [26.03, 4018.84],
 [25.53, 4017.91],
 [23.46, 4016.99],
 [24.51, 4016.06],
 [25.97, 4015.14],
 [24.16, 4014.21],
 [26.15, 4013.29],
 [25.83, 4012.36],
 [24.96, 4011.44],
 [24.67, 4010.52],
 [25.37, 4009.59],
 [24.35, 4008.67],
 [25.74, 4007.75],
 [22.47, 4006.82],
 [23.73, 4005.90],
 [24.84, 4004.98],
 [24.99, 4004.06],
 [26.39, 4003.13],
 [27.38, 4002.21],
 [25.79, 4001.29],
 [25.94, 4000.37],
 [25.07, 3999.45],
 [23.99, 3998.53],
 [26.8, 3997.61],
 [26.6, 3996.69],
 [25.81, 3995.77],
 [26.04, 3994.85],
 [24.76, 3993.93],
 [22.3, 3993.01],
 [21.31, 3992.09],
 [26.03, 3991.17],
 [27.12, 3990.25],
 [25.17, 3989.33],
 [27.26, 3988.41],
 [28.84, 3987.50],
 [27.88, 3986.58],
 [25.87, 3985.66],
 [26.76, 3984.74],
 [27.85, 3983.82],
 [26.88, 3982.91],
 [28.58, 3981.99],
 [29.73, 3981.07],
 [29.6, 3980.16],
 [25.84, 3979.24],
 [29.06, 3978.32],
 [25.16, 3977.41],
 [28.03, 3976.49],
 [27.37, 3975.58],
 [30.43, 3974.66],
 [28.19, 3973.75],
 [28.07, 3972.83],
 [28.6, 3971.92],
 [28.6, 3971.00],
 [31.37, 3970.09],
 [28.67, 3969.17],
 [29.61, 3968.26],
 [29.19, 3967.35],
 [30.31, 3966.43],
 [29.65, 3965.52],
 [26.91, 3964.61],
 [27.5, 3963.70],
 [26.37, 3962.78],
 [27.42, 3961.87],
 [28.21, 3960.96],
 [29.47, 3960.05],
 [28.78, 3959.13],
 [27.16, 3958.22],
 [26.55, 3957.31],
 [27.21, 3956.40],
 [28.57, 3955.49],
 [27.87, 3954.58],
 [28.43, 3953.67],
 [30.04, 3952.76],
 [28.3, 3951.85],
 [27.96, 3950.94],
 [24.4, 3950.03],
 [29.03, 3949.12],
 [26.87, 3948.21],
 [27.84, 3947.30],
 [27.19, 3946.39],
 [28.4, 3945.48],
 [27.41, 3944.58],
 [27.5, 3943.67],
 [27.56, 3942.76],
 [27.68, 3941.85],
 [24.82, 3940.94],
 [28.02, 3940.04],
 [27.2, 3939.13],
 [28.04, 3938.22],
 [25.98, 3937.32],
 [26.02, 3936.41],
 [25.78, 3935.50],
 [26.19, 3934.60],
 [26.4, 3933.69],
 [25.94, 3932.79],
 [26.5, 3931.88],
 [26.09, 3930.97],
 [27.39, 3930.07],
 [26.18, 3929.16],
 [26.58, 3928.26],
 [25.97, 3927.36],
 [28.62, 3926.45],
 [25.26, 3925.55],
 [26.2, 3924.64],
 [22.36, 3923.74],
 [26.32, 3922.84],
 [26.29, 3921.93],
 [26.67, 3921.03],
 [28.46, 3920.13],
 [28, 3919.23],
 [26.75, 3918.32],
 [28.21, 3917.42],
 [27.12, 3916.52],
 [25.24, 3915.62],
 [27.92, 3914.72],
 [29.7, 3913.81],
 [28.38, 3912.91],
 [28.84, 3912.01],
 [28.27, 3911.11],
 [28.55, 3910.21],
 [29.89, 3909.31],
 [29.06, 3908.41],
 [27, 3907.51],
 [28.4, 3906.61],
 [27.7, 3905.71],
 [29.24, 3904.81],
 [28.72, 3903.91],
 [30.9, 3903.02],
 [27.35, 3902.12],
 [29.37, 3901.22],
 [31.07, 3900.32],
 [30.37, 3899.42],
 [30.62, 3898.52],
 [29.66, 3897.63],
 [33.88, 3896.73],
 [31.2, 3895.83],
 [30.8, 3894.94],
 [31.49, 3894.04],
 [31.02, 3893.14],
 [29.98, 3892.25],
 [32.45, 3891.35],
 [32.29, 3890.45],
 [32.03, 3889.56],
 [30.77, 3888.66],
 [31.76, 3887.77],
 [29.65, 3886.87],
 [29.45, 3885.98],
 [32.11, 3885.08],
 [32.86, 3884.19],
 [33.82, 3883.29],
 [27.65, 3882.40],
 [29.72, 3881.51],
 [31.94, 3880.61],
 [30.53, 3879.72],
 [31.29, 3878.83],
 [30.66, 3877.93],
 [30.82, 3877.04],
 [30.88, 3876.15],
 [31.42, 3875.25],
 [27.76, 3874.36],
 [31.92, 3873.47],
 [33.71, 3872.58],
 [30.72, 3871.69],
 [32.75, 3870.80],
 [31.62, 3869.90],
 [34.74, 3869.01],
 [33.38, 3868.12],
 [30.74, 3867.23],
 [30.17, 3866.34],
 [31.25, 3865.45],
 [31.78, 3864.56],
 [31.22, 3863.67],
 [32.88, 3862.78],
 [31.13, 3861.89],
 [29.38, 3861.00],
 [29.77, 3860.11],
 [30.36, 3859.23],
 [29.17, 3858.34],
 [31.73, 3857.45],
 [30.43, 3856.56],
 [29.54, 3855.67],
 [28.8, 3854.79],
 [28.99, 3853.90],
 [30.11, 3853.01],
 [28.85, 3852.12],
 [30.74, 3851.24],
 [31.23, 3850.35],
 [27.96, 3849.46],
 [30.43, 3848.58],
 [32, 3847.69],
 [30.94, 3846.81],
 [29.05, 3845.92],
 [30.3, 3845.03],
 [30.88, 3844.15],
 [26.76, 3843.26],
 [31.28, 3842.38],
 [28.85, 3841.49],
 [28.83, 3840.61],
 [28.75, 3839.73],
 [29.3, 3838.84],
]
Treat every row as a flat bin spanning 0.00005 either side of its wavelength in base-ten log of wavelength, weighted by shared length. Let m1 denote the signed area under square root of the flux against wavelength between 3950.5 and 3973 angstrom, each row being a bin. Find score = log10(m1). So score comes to 2.08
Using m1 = 120.0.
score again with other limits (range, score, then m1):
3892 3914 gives 2.08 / 119.8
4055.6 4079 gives 2.07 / 118.0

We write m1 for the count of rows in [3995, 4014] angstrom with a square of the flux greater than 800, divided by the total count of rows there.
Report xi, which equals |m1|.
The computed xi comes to 0.00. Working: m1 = 0.00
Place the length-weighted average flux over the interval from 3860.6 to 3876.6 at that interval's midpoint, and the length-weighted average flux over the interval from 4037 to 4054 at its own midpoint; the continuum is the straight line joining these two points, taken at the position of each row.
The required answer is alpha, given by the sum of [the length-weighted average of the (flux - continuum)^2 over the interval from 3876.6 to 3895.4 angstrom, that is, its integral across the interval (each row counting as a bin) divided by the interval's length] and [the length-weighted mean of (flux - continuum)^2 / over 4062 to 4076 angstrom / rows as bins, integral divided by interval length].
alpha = 7.0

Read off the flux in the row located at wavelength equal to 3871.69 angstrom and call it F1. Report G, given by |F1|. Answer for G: 30.7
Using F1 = 30.72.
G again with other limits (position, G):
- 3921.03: 26.7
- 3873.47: 31.9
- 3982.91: 26.9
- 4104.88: 32.2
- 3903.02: 30.9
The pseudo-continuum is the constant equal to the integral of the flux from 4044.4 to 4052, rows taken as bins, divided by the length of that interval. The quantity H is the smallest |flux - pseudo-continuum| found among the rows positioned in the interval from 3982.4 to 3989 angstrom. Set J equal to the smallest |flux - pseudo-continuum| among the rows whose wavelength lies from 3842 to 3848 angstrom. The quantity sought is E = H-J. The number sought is -0.9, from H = 1.36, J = 2.2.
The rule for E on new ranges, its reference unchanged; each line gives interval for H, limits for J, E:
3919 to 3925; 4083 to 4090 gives 0.7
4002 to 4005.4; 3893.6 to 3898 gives -4.8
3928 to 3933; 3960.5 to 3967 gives -0.4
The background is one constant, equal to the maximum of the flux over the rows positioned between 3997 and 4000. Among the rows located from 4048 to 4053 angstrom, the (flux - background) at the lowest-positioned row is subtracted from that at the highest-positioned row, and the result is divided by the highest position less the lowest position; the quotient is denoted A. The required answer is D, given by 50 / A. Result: 69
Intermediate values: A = 0.72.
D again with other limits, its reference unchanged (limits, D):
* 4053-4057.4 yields -157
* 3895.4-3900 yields -216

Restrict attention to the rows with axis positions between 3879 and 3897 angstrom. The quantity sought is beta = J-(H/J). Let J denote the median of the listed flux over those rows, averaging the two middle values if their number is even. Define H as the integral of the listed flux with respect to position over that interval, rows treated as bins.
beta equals 13.4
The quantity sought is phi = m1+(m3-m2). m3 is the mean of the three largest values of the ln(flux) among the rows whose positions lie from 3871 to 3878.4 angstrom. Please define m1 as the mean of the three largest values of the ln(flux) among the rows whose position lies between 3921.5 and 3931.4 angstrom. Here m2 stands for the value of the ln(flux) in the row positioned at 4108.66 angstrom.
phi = 3.37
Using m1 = 3.31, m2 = 3.42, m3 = 3.48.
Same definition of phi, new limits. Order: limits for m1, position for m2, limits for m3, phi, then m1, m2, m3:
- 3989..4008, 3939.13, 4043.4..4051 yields 3.23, 3.30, 3.30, 3.24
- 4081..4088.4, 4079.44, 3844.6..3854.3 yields 3.45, 3.30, 3.29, 3.45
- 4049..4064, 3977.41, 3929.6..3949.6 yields 3.39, 3.26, 3.23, 3.35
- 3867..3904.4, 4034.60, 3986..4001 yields 3.64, 3.53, 3.22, 3.33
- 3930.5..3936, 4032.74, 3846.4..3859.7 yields 3.51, 3.27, 3.22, 3.45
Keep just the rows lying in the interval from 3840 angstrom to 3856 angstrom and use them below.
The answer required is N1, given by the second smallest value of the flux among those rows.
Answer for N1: 27.96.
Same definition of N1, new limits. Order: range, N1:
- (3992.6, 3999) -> 23.99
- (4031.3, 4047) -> 22.98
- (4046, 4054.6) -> 23.5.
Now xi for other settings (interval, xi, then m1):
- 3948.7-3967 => 0.45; 0.45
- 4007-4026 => 0.00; 0.00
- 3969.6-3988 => 0.45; 0.45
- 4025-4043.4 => 0.00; 0.00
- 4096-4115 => 0.85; 0.85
